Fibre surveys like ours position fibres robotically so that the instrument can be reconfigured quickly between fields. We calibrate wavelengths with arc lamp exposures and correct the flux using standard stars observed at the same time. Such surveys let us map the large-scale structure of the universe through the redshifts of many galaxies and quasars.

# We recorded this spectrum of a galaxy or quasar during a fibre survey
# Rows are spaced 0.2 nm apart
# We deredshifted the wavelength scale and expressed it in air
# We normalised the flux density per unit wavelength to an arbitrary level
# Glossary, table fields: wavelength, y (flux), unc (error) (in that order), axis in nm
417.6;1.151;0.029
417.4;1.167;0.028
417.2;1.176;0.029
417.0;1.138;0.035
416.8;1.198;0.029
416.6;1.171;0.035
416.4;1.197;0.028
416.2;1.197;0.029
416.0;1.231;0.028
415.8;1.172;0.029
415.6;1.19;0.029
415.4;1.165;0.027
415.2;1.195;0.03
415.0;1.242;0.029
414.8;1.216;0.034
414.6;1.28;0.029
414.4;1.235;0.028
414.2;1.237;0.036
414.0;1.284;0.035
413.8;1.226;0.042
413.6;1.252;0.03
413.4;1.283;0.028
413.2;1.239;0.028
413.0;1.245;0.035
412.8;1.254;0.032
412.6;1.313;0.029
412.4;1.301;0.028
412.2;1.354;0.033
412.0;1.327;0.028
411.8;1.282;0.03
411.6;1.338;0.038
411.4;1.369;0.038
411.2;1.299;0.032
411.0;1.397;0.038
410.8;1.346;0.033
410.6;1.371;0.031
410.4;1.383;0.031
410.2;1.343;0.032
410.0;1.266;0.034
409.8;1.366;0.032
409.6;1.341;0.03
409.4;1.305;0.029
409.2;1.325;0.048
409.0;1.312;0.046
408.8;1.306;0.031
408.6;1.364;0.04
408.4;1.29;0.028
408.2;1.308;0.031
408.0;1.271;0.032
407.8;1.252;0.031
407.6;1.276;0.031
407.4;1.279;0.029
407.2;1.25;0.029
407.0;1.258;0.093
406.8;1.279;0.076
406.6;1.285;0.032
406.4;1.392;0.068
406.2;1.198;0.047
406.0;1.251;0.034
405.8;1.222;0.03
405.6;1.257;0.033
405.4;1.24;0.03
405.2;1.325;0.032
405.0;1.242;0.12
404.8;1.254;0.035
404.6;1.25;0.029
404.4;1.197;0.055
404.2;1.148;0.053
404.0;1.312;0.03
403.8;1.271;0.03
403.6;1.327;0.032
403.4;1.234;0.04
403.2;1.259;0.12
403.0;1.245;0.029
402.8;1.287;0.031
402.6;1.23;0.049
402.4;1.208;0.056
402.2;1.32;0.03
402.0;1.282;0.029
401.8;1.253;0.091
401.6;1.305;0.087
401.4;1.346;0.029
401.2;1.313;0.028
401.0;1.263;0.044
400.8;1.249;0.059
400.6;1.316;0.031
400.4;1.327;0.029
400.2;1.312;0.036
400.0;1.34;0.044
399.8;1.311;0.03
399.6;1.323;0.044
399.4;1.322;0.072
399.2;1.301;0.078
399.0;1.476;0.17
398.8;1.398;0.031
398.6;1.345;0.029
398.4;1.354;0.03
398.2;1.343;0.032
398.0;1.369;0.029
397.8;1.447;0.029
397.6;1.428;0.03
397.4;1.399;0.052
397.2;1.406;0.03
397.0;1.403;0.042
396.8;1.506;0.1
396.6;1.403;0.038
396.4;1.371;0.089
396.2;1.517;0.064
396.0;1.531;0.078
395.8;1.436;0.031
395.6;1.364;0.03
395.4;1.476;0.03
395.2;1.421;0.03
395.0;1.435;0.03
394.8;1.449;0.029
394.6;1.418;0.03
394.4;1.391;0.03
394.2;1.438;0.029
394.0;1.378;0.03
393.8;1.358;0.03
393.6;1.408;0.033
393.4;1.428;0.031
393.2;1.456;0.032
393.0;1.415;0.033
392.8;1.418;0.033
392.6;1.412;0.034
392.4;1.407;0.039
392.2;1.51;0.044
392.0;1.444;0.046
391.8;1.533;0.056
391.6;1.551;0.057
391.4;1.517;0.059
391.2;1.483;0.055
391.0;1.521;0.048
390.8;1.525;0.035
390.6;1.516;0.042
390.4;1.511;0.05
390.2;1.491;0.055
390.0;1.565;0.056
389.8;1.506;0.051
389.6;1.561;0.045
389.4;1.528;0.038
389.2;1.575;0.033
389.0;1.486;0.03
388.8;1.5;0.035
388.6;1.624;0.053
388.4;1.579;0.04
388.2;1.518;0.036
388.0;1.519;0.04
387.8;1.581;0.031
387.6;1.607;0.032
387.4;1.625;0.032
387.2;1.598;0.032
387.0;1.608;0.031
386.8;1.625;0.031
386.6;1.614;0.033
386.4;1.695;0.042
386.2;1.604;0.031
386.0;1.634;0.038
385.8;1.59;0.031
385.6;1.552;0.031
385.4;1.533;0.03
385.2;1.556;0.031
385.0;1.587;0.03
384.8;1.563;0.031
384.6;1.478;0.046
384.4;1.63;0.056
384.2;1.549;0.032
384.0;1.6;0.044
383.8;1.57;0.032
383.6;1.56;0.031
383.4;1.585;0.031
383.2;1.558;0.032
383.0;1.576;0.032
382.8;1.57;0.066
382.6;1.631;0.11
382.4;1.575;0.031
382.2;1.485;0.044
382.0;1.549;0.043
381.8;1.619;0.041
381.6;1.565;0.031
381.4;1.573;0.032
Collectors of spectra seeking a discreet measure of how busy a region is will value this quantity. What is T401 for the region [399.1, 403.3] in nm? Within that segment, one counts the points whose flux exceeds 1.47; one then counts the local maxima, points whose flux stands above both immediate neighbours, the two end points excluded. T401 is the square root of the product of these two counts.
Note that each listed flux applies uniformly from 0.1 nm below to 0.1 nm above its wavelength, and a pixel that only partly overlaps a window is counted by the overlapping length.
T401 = 0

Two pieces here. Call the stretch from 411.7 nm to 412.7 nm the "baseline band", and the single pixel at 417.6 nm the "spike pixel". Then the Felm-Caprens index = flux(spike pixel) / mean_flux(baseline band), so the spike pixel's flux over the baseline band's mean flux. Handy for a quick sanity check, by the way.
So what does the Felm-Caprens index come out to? 0.88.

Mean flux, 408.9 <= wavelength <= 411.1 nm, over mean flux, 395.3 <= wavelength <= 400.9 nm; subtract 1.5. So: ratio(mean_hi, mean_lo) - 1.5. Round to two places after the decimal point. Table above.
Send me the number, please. -0.53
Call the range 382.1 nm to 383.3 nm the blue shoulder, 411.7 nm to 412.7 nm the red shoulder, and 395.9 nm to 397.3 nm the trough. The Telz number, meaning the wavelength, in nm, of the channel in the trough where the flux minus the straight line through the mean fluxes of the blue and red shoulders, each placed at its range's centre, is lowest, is 396.4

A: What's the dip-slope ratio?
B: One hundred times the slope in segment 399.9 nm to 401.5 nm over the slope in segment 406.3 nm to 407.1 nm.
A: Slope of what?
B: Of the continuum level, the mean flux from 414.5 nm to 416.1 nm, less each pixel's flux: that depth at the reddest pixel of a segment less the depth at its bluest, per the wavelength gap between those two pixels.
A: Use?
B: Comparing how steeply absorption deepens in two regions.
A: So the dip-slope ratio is -2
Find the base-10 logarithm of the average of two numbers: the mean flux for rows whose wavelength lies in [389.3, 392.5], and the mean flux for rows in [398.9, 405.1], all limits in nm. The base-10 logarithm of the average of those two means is 0.15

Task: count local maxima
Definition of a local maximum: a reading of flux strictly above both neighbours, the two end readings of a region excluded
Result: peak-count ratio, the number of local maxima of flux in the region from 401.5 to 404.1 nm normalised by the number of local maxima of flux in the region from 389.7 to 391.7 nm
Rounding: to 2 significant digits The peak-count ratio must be 2.0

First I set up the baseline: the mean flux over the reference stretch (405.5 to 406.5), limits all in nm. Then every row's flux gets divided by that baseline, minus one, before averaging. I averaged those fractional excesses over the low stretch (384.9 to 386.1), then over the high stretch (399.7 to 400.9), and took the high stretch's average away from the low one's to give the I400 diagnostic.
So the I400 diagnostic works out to 0.21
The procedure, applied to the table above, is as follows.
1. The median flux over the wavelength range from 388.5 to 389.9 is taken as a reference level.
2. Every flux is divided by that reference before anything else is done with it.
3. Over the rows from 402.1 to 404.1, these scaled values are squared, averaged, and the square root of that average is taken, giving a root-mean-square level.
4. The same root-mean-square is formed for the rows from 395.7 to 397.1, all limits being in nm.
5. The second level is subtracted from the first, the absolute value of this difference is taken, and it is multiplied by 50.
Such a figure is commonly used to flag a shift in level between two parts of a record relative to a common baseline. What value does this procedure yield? 6.0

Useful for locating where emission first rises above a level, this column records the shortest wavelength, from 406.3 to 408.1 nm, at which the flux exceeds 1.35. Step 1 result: 406.4 nm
